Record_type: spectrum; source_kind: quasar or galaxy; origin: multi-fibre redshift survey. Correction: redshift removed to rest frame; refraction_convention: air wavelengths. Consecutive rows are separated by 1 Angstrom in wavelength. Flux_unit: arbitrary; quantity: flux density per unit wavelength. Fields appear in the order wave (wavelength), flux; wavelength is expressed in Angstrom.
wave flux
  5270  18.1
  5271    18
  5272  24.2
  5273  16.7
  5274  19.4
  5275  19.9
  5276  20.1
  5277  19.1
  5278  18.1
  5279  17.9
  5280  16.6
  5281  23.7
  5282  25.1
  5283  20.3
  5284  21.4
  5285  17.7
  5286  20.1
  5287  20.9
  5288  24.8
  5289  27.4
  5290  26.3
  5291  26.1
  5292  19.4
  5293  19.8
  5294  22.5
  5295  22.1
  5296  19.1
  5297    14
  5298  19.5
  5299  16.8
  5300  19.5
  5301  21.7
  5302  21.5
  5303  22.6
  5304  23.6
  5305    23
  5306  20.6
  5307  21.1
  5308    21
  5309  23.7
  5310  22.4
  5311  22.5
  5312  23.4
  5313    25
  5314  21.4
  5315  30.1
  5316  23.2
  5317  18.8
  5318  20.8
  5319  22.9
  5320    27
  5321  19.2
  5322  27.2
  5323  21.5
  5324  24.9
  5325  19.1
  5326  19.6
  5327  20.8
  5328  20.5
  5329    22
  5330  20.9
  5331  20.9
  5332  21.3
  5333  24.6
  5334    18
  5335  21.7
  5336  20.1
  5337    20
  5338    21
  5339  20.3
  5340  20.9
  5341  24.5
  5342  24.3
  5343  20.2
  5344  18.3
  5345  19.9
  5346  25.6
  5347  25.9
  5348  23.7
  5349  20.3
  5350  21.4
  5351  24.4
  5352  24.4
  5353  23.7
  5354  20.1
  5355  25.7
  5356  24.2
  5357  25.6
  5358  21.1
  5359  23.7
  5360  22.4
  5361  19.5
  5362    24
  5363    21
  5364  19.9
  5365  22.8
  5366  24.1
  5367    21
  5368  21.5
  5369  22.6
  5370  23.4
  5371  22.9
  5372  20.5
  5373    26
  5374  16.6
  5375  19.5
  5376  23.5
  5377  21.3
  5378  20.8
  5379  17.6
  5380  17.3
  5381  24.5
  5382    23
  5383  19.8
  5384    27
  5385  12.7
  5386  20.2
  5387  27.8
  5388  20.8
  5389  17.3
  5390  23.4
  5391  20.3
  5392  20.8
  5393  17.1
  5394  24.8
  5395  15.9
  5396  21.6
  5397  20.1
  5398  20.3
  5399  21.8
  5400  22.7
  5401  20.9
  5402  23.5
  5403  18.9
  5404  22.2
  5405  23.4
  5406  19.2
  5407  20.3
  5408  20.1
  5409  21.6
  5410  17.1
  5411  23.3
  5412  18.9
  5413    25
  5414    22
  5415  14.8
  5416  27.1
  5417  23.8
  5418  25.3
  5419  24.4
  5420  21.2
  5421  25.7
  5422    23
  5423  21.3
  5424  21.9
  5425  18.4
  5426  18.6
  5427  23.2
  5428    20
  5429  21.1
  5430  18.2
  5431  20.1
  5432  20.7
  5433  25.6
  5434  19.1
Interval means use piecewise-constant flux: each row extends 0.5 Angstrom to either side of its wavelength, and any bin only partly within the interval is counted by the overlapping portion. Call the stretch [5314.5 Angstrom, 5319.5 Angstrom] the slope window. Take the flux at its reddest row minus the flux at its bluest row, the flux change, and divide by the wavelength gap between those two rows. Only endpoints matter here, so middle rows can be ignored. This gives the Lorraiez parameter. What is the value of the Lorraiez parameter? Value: -1.8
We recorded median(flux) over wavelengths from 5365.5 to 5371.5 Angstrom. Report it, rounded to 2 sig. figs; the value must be 23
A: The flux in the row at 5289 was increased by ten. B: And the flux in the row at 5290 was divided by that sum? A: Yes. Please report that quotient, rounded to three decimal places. 0.703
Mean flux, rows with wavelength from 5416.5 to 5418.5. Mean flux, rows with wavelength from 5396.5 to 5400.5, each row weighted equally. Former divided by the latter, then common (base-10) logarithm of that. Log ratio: 0.06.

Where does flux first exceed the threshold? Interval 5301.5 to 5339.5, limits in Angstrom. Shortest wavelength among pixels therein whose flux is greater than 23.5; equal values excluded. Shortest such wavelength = 5304 Angstrom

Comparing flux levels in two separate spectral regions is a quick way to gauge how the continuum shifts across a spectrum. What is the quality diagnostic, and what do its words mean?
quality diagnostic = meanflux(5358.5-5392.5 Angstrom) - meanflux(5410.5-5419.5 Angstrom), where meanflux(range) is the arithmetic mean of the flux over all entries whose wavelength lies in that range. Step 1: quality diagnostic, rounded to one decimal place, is -1.3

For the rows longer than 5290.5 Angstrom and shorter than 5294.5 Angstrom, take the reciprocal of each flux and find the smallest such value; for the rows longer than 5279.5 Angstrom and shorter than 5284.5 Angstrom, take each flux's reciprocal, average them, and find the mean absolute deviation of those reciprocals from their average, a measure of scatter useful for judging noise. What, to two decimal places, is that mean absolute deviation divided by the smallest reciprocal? 0.15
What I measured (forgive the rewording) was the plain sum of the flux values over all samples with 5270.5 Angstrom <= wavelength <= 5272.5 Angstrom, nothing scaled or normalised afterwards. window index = 42.2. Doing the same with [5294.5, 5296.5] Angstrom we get 41.2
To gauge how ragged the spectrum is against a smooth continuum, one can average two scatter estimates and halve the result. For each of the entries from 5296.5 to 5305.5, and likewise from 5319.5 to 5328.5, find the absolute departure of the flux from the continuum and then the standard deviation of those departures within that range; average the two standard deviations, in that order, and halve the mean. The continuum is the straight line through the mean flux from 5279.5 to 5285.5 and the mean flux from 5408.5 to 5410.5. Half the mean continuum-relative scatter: 1.1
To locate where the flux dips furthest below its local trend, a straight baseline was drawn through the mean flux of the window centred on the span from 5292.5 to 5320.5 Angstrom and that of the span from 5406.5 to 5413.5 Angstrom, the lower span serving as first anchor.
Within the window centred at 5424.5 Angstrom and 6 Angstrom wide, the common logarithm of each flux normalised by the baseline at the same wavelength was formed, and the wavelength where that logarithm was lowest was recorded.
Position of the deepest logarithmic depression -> 5425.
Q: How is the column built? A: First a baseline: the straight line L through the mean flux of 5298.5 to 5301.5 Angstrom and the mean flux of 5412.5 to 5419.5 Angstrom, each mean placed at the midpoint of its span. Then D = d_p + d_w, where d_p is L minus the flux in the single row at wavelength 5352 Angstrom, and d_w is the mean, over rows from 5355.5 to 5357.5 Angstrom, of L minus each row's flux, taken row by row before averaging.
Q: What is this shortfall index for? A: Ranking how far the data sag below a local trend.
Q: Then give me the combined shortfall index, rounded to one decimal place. -7.0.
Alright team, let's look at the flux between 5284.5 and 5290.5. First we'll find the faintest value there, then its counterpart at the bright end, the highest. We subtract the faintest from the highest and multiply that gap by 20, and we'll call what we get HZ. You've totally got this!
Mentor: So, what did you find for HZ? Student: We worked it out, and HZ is 194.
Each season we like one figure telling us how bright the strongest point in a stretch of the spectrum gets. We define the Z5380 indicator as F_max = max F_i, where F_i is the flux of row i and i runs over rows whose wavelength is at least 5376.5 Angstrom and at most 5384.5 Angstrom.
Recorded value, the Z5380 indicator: 27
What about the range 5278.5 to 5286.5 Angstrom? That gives 25.1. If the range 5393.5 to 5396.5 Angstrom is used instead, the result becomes 24.8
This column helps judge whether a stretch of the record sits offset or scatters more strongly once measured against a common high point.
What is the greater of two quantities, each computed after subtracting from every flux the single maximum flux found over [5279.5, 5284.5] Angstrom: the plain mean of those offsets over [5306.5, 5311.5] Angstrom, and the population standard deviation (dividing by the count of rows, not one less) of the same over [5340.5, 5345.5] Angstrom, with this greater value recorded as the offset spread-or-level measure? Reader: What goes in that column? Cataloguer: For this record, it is 2.5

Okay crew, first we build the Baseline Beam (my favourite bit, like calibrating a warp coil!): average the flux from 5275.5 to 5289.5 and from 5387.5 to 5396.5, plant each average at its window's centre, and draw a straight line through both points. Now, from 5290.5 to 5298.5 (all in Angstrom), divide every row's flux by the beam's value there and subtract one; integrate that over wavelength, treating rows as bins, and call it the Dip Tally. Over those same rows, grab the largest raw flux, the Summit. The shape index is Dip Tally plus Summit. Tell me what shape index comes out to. 25.9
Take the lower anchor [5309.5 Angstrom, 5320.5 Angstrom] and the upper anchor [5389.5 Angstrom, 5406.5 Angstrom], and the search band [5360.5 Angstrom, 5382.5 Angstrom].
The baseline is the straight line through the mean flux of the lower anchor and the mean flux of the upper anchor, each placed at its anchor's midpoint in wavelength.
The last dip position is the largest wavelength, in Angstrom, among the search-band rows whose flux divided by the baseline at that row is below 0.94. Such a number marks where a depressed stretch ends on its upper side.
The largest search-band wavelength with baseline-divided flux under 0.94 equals 5380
